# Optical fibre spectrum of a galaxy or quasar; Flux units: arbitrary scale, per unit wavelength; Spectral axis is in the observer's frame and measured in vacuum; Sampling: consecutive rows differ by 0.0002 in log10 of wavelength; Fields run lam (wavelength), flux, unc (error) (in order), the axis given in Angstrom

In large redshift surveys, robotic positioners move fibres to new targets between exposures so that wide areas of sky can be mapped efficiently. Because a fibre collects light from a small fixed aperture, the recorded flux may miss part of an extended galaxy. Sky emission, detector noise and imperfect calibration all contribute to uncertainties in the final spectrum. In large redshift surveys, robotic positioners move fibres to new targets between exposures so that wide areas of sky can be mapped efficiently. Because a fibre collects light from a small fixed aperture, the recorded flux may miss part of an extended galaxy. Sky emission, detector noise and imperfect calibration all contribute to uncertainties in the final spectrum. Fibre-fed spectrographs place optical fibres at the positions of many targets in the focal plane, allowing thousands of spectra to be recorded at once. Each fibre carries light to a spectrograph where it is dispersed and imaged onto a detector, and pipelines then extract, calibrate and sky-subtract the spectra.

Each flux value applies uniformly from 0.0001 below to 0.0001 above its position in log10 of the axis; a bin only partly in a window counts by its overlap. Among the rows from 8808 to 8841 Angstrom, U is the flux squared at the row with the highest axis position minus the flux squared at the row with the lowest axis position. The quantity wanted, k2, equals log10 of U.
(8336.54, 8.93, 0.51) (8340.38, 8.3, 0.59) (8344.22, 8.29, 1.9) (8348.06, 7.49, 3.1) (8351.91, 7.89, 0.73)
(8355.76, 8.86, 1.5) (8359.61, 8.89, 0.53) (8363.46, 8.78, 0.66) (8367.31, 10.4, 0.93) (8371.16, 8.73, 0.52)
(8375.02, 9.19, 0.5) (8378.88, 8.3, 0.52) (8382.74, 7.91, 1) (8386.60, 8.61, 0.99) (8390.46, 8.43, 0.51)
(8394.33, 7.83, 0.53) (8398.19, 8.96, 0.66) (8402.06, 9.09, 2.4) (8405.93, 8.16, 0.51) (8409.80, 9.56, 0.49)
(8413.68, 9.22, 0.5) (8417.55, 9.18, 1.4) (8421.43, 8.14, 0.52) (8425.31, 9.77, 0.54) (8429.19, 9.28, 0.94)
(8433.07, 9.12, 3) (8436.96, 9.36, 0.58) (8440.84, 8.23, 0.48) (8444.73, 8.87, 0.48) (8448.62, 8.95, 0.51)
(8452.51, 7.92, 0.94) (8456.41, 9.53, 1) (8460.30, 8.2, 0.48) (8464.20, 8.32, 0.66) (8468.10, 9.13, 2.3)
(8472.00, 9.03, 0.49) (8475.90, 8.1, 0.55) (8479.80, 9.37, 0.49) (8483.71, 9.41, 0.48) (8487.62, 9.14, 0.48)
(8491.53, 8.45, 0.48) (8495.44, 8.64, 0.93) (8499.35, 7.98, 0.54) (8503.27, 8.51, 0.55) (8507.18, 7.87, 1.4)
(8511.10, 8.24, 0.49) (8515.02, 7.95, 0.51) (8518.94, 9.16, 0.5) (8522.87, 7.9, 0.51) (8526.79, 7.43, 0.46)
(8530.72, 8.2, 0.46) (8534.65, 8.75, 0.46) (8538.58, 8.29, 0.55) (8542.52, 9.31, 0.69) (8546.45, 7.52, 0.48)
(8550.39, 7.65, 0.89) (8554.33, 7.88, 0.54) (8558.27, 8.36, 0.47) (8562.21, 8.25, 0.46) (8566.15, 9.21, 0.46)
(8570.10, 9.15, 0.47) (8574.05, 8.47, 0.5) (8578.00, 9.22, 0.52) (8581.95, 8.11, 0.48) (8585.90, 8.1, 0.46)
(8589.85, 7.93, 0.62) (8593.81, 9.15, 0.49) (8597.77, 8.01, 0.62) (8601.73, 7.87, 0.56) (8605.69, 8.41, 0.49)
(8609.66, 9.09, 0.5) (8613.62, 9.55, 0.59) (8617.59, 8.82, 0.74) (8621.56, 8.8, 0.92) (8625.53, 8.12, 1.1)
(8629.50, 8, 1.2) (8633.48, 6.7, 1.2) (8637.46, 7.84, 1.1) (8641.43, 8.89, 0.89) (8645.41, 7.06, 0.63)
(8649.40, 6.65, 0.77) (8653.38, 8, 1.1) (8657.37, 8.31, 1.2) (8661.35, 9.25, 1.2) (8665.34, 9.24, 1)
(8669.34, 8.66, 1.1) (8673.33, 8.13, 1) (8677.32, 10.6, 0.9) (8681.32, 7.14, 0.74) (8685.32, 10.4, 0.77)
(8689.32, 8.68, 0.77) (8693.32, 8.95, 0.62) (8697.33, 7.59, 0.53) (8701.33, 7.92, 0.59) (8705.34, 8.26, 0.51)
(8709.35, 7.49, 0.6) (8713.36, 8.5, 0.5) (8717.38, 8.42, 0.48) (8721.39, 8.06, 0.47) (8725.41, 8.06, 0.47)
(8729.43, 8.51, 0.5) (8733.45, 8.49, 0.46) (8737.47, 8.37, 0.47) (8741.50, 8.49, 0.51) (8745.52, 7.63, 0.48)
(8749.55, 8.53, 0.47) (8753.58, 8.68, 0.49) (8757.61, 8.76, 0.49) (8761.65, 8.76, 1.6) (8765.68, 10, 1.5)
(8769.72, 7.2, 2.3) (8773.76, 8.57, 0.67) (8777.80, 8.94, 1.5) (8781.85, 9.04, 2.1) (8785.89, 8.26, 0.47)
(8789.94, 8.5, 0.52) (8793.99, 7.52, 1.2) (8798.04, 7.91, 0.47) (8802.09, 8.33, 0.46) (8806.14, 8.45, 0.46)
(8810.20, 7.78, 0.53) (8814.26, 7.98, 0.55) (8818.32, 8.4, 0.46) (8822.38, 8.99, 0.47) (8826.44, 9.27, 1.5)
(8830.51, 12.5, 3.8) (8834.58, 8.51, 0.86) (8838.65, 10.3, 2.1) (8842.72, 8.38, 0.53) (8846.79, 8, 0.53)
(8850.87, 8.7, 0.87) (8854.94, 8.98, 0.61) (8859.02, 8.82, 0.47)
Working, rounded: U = 46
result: 1.7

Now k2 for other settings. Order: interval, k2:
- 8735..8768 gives 1.5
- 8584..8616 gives 1.4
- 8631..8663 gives 1.6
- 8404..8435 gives 1.2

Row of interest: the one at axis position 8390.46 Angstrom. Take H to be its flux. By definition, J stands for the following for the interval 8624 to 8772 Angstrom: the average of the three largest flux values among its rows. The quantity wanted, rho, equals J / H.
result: 1.23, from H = 8.43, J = 10.3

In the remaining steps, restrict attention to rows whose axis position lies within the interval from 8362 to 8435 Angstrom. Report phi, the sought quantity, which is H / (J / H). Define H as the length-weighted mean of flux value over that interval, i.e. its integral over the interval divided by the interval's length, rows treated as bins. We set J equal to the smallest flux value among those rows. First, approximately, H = 8.9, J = 7.83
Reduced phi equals 10.1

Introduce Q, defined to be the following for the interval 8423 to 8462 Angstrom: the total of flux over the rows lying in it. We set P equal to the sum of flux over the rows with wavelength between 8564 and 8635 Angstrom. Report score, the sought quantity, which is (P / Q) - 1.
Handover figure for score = 0.711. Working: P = 153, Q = 89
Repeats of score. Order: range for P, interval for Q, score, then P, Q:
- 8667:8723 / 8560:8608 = 0.166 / 119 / 102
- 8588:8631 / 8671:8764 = -0.518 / 94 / 194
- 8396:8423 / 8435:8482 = -0.407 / 62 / 105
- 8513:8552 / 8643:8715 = -0.455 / 82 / 151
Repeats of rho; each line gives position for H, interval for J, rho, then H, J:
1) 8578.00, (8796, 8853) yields 1.16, 9.22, 10.7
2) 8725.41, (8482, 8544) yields 1.15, 8.06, 9.3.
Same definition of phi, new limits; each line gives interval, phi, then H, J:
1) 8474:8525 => 9.2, 8.5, 7.87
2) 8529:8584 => 9.5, 8.5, 7.52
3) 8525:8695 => 10.7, 8.4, 6.65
